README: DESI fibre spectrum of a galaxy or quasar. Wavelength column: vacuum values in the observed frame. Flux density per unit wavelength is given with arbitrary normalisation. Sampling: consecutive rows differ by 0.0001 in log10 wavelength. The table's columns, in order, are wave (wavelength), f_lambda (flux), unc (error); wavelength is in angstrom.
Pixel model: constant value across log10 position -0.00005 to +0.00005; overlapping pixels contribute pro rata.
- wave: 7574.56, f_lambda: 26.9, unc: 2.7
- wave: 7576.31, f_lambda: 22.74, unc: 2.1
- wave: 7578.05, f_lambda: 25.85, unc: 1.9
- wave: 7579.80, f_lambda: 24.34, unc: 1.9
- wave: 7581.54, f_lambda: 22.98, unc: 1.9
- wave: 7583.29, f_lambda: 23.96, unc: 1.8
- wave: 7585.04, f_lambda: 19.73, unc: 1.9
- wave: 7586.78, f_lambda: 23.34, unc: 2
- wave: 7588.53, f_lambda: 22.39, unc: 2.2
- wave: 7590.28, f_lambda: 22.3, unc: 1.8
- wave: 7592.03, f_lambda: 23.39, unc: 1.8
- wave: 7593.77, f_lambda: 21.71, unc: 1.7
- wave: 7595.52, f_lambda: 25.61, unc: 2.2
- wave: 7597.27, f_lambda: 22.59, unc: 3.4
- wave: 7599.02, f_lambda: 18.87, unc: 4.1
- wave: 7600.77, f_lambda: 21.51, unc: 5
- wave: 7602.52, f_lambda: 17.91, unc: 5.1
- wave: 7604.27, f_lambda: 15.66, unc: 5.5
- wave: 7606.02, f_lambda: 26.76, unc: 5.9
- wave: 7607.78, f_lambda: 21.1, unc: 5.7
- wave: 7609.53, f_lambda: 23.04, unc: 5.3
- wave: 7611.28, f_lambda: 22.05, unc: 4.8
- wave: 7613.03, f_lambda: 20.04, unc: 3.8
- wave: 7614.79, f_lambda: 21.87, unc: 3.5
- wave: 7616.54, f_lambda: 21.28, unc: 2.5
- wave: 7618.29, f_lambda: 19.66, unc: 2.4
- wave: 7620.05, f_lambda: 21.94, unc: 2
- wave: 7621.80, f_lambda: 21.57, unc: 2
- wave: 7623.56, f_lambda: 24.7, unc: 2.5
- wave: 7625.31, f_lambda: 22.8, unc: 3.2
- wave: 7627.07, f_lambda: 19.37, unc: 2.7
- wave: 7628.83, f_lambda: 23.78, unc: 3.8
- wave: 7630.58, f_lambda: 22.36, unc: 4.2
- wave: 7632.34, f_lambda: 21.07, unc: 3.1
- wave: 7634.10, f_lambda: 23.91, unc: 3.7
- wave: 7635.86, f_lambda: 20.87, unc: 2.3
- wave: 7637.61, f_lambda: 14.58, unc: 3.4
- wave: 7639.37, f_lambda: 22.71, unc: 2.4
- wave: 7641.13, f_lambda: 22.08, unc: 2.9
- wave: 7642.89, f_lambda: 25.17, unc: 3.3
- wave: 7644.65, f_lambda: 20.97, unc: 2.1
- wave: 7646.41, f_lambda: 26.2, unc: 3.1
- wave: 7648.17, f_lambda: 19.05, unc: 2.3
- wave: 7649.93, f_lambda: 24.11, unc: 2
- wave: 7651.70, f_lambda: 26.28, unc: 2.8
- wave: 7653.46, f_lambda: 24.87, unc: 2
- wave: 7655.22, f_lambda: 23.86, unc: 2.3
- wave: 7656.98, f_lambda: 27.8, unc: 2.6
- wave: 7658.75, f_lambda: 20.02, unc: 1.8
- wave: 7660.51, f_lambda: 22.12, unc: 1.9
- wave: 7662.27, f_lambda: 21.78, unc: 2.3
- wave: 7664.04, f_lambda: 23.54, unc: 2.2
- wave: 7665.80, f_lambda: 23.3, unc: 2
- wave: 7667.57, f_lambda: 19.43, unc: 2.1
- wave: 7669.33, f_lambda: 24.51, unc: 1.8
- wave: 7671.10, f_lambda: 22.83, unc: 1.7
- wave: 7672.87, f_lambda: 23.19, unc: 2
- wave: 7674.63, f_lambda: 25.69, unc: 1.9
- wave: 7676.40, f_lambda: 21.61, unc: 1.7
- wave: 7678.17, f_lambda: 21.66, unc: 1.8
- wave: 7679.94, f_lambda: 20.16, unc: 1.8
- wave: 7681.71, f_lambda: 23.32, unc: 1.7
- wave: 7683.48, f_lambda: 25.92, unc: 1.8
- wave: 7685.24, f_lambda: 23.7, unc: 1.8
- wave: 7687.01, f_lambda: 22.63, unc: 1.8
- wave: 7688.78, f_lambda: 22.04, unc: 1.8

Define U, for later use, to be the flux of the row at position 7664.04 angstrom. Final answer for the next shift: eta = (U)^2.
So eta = 554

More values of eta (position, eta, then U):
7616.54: 453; 21.28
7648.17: 363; 19.05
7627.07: 375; 19.37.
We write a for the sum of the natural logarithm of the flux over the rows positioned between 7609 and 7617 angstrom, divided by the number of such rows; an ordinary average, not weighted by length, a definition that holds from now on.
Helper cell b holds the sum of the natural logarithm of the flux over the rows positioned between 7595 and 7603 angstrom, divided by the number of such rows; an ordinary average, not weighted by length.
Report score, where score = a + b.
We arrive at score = 6.12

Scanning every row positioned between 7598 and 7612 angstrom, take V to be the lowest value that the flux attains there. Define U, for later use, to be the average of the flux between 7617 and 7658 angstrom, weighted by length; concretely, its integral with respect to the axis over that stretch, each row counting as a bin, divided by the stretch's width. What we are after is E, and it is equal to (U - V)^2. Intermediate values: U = 22.6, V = 15.66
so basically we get 48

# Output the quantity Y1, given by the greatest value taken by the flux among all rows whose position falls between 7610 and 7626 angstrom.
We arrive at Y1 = 24.7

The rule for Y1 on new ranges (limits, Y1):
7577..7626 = 26.76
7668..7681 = 25.69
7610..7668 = 27.8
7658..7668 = 23.54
